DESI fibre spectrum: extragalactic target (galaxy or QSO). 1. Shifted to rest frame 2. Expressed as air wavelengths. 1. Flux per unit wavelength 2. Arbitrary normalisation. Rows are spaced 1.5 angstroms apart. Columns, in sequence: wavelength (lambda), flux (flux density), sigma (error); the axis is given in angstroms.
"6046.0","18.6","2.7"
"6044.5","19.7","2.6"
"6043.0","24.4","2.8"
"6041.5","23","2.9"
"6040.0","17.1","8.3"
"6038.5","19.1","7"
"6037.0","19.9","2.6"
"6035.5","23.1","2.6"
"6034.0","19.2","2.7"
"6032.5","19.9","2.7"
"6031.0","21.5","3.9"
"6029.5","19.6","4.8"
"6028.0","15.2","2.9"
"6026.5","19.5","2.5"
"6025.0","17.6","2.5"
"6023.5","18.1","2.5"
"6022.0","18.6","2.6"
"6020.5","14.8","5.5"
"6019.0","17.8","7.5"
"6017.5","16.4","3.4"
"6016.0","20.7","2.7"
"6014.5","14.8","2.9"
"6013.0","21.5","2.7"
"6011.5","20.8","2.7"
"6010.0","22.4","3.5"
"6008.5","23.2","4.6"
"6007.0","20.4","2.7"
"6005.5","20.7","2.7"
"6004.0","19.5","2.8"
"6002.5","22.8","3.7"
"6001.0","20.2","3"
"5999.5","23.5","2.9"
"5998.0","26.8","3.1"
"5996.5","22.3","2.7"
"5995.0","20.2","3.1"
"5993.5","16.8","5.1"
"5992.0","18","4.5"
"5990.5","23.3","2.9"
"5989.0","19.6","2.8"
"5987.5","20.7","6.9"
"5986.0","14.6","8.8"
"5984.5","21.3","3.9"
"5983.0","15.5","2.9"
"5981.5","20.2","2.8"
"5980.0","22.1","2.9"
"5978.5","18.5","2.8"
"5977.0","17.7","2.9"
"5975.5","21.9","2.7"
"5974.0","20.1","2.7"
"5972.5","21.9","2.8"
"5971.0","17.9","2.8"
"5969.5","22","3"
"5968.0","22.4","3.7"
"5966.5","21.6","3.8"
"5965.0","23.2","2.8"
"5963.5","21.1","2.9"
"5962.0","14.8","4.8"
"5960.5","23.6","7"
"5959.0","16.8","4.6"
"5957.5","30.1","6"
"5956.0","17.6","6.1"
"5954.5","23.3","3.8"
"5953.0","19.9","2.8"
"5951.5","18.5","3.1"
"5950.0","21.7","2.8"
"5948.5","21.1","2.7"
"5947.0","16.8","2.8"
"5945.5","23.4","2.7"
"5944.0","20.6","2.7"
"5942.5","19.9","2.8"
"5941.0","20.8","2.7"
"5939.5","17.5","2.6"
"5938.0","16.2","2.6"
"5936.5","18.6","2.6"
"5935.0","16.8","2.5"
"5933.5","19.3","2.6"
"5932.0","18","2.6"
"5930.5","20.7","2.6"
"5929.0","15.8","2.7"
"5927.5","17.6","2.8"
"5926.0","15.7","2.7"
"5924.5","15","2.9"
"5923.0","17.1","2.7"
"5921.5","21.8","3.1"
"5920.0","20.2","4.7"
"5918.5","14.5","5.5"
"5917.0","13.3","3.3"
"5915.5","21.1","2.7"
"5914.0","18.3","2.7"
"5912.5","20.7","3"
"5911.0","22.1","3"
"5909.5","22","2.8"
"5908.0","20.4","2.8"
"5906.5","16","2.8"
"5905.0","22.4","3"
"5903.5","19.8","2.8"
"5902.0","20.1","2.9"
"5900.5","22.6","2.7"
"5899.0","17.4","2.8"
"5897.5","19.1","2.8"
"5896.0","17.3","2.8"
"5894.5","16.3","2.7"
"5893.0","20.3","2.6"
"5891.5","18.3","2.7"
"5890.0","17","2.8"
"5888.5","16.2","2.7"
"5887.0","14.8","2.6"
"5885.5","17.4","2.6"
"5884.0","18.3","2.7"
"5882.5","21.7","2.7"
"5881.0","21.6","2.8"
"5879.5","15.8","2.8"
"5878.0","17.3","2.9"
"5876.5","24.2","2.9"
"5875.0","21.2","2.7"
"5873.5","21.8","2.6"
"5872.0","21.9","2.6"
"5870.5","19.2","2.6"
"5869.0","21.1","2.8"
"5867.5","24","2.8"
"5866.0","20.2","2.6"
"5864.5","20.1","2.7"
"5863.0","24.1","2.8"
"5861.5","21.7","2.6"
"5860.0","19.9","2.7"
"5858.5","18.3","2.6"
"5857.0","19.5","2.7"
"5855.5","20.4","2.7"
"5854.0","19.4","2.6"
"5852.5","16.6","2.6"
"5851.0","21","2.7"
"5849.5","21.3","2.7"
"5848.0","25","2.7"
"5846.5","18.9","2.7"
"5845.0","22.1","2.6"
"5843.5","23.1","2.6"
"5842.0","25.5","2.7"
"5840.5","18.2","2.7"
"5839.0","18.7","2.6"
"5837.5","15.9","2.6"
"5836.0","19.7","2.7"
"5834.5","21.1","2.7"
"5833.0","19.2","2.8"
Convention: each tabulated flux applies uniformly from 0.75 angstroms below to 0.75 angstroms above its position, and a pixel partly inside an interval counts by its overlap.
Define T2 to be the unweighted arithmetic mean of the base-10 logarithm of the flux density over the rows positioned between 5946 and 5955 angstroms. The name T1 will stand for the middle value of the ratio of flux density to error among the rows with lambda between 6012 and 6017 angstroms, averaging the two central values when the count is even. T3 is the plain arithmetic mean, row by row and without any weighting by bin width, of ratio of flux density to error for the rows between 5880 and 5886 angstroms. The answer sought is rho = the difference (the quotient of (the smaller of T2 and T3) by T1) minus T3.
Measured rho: -7.14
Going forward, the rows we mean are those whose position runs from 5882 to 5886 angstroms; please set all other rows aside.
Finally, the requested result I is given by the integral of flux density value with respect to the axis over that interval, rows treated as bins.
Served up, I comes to 76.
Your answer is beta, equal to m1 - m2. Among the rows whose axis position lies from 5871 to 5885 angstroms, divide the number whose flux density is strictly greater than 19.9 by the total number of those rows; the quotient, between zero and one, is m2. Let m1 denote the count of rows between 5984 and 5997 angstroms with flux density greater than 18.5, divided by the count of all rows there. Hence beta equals 0.0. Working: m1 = 0.67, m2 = 0.67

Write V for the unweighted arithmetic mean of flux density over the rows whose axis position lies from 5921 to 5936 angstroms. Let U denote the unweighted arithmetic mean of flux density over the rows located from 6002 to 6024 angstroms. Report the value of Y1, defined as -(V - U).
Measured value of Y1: 1.7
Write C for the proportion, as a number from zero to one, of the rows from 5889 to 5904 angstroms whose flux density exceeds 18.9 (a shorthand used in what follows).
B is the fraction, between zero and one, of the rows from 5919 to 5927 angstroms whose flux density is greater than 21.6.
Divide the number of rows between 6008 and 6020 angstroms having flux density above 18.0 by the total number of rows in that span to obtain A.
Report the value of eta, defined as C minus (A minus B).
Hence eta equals 0.1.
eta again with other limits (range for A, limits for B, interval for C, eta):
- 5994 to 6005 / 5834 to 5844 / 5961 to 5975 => 0.1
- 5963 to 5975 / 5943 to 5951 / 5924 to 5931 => -0.3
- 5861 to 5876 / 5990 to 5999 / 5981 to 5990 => 0.2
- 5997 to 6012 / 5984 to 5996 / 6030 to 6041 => 0.0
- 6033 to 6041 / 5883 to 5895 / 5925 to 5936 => -0.5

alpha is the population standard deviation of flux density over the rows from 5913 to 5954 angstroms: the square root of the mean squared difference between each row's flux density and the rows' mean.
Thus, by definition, 2.48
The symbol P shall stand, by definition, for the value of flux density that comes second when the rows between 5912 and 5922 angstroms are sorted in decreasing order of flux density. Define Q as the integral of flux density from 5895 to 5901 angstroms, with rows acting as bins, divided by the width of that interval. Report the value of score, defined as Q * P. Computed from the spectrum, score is 397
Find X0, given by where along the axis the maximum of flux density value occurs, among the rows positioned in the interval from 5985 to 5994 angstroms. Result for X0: 5990.5 angstroms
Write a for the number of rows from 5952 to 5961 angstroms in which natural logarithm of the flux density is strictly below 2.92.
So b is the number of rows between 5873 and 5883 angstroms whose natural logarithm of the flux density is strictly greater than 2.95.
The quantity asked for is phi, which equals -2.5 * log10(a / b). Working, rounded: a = 2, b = 5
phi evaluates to 1.0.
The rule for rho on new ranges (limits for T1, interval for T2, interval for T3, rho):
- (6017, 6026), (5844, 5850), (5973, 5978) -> -6.99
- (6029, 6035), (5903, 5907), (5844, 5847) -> -7.55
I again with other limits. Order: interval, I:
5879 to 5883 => 79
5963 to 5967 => 88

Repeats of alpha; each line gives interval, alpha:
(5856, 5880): 2.30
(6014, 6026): 1.85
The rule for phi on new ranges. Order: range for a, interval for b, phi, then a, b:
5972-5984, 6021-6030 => -0.4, 3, 2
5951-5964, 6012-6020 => -0.8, 4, 2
